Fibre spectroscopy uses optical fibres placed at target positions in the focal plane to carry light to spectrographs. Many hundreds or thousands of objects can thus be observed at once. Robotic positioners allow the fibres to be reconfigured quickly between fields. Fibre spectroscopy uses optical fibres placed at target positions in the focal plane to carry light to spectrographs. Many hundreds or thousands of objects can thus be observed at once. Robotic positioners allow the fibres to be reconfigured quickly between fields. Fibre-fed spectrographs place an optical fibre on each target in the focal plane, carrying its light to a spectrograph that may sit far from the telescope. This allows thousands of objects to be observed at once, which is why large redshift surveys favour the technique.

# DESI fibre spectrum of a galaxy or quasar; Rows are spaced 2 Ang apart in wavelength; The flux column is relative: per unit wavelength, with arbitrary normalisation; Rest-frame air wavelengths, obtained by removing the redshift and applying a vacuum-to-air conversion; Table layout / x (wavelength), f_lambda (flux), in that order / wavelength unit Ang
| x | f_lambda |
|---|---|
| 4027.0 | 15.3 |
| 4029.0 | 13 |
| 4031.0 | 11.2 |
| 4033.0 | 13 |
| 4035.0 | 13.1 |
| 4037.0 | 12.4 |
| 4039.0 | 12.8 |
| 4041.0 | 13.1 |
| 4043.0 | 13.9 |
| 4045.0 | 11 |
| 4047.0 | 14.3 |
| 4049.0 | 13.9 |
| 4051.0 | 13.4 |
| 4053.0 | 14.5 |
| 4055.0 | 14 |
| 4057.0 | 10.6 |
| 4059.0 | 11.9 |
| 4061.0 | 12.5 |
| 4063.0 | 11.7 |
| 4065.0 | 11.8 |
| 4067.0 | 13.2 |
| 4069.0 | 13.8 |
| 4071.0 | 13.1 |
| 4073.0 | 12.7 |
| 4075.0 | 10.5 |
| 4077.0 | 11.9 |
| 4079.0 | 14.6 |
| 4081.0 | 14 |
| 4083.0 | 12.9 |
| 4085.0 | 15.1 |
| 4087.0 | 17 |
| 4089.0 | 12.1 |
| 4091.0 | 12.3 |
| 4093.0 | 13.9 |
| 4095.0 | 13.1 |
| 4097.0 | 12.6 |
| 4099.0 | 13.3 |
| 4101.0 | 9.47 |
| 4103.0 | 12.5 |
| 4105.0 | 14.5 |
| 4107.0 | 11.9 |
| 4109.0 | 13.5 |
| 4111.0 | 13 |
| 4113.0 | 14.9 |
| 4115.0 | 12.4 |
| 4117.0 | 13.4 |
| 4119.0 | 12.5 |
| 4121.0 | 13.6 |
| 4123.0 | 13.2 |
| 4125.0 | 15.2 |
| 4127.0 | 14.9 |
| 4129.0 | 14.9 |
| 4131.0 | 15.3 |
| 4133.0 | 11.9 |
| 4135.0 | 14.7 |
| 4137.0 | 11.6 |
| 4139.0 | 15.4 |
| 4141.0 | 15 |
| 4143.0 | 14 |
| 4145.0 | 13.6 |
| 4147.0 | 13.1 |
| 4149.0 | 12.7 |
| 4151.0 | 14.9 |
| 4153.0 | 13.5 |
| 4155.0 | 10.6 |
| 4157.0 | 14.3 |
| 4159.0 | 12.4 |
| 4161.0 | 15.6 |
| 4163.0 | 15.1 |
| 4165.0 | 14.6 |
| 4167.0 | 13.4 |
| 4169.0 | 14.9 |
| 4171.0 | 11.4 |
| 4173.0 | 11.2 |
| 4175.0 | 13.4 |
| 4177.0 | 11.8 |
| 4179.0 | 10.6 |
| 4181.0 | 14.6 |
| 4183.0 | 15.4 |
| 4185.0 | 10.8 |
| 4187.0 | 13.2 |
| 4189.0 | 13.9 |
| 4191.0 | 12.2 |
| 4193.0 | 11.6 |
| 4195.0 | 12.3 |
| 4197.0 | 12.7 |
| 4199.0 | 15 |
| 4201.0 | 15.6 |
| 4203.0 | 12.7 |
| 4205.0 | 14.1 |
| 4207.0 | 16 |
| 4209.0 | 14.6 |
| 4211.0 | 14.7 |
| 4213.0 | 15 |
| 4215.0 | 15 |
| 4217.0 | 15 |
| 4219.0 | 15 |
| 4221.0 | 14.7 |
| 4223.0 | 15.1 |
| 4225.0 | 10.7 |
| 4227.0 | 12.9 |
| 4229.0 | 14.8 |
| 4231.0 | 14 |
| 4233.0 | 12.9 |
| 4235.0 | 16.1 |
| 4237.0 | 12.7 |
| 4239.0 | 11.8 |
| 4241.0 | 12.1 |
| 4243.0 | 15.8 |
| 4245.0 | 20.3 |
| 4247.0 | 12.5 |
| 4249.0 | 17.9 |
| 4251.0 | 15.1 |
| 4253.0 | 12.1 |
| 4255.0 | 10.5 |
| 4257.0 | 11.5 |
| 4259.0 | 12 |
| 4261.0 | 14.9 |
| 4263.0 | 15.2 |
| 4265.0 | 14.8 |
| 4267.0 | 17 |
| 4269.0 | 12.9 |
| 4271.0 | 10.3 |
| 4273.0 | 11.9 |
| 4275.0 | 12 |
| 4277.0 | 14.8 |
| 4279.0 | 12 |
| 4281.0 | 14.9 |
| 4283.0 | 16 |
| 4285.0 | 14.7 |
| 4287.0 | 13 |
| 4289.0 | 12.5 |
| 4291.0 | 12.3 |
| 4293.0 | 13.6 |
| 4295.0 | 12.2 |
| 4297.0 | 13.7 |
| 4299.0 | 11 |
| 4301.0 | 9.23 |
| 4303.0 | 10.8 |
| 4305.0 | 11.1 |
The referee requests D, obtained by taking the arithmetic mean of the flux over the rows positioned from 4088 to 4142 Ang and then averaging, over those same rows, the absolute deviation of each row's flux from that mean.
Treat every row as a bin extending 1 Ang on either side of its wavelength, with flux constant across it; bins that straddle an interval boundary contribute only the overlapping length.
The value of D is 1.1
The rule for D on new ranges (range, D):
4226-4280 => 1.9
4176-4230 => 1.4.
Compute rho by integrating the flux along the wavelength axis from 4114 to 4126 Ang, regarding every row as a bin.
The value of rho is 161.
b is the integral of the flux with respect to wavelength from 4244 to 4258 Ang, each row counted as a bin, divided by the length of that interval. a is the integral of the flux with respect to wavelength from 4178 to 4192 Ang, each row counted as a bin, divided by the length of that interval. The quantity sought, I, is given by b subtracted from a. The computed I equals -1.3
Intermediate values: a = 13.0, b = 14.3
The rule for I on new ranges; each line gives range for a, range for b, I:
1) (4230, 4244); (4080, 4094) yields -0.3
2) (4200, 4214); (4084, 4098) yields 0.9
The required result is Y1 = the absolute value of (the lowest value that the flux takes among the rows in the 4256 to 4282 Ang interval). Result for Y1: 10.3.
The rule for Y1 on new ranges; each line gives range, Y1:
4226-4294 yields 10.3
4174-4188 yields 10.6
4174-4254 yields 10.6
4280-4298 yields 12.2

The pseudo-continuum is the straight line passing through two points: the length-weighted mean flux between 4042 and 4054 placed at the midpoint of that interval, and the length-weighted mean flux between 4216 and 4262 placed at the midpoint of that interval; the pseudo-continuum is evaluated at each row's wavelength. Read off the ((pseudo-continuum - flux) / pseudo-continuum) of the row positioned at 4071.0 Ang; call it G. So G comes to 0.03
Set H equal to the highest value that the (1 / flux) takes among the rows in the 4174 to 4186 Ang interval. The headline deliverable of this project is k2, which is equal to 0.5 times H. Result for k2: 0.0472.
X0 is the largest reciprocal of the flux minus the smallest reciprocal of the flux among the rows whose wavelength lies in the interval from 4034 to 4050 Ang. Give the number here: 0.021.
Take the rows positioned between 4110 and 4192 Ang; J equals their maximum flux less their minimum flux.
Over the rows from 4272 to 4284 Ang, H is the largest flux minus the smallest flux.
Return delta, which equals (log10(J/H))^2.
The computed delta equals 0.01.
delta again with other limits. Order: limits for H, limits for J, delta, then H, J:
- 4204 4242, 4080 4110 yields 0.02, 5.4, 7.5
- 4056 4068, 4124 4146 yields 0.03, 2.6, 3.8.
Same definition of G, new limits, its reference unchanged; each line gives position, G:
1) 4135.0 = -0.07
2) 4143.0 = -0.02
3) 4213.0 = -0.08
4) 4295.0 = 0.13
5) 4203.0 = 0.08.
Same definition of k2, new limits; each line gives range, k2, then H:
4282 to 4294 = 0.0407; 0.081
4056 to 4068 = 0.0472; 0.094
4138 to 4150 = 0.0394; 0.079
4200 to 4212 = 0.0394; 0.079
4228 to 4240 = 0.0424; 0.085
